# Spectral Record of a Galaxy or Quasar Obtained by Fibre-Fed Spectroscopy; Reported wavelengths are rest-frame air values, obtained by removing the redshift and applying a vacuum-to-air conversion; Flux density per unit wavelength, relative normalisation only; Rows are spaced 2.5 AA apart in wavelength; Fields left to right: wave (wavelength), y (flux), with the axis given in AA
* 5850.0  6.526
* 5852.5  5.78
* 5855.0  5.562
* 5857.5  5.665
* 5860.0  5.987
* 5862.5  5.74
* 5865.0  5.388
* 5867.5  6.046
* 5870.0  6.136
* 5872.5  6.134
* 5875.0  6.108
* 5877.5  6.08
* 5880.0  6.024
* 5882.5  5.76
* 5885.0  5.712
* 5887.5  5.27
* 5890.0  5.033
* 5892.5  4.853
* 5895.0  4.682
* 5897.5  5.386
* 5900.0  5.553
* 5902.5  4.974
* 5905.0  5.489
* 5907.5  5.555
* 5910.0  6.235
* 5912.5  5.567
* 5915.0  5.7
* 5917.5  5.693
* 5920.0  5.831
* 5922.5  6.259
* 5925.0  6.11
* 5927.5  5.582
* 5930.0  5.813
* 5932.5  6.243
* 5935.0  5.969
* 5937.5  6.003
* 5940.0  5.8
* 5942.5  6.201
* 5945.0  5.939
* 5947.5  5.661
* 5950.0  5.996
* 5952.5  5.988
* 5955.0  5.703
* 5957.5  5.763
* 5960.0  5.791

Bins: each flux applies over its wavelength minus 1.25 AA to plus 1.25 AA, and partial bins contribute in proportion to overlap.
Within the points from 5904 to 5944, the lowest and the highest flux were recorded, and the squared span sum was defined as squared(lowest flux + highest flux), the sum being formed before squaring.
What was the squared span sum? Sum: 138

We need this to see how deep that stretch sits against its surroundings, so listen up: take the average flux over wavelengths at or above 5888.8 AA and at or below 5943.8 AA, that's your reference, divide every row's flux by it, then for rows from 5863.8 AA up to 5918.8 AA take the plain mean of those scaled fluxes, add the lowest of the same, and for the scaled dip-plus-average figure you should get 1.82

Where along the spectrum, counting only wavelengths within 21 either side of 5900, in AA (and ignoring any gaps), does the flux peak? 5910.0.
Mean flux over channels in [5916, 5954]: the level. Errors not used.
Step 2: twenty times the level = 119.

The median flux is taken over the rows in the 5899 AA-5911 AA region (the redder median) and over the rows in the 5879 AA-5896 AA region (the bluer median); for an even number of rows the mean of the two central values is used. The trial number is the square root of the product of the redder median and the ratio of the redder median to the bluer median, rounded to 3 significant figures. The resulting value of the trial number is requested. 2.42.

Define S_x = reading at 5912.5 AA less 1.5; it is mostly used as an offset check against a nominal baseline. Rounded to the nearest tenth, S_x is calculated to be 4.1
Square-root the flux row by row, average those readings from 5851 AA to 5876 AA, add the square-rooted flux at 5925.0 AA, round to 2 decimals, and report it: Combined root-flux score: 4.89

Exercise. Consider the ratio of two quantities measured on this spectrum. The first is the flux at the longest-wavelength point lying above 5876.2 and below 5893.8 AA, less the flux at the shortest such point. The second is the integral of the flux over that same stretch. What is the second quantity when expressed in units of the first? -79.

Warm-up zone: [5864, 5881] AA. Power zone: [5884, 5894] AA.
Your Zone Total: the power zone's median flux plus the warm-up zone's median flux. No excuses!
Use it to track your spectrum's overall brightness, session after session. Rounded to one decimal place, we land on 11.2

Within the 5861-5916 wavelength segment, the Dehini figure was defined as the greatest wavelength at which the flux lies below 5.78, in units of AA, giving 5915.0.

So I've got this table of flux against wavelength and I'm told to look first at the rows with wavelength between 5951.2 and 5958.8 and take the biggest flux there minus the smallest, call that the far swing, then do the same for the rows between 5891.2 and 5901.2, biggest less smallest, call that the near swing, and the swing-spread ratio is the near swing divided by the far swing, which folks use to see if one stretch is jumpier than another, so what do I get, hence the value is 3.1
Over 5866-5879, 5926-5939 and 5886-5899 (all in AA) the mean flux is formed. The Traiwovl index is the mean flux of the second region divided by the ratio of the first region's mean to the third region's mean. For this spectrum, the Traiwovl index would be 4.9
